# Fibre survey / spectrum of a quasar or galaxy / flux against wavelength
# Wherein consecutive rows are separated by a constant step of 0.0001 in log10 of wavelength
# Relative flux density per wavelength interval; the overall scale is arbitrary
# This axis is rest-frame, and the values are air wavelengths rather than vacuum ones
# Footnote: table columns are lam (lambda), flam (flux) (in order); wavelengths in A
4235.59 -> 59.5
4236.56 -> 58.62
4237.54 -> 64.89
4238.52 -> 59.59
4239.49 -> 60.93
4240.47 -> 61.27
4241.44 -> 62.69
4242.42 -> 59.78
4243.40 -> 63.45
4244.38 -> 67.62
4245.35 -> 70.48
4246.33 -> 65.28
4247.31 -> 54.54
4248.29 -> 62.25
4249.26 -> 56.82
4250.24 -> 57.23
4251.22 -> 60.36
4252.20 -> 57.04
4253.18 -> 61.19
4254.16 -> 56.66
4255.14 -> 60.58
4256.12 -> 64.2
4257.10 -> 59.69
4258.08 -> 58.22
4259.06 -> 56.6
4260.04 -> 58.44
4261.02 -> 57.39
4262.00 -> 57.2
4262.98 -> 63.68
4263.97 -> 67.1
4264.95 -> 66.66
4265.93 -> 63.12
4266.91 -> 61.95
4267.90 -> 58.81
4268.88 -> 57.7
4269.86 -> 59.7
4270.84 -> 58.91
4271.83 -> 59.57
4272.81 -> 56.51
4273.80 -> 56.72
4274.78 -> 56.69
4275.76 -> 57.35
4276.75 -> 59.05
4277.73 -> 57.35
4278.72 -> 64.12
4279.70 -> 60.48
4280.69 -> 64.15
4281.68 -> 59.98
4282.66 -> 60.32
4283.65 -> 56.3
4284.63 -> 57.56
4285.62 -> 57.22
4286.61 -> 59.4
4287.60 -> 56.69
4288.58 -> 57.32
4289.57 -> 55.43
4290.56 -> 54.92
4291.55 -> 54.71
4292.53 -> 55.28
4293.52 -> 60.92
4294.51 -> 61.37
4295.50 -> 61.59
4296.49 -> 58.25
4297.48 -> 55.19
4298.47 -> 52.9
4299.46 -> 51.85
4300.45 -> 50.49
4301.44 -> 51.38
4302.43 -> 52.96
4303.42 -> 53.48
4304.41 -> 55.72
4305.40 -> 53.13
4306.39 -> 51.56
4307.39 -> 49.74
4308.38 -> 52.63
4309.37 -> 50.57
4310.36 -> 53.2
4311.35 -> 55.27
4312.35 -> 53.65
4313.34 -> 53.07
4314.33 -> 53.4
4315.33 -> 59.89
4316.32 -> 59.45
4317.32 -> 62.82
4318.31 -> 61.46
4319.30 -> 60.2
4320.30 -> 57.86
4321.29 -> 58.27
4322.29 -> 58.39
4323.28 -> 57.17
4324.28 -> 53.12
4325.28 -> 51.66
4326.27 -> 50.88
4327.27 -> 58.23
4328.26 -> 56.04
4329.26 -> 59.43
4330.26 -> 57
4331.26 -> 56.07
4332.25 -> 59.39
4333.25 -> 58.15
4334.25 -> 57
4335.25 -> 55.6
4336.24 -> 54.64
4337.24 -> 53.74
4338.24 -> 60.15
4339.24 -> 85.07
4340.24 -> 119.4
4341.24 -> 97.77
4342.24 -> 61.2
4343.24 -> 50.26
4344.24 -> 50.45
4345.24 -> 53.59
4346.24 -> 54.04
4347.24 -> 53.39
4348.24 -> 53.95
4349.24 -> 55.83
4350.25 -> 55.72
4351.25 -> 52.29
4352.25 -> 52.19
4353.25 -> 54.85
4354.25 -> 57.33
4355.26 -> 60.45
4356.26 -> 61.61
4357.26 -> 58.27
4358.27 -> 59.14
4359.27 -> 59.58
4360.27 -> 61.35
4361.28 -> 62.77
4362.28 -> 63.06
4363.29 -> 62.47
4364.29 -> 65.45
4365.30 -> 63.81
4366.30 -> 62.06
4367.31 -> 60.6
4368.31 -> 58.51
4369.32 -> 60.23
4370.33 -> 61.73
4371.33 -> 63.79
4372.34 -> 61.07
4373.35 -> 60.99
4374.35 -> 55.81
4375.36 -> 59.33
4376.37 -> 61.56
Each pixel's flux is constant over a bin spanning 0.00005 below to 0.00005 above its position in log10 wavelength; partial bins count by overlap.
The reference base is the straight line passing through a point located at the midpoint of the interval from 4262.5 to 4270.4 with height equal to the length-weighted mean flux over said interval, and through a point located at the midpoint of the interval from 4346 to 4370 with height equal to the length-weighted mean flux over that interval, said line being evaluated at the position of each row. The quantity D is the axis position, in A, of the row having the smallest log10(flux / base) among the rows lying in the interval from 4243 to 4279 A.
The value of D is 4247.31 A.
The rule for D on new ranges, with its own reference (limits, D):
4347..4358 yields 4352.25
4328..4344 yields 4343.24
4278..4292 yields 4291.55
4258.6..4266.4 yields 4259.06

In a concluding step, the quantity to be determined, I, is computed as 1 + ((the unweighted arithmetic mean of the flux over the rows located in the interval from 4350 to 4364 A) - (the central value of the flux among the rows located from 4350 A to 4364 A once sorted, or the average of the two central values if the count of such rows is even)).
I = 0.3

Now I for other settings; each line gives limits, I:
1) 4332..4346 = 8.9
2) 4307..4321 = 2.5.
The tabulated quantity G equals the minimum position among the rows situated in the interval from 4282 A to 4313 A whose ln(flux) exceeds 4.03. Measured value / 4282.66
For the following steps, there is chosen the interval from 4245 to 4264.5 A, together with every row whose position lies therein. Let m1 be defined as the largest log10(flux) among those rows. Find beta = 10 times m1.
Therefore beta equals 18.5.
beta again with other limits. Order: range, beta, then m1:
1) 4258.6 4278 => 18.3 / 1.827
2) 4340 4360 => 20.8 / 2.077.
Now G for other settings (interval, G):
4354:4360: 4354.25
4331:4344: 4332.25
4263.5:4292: 4263.97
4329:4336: 4329.26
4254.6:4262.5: 4255.14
